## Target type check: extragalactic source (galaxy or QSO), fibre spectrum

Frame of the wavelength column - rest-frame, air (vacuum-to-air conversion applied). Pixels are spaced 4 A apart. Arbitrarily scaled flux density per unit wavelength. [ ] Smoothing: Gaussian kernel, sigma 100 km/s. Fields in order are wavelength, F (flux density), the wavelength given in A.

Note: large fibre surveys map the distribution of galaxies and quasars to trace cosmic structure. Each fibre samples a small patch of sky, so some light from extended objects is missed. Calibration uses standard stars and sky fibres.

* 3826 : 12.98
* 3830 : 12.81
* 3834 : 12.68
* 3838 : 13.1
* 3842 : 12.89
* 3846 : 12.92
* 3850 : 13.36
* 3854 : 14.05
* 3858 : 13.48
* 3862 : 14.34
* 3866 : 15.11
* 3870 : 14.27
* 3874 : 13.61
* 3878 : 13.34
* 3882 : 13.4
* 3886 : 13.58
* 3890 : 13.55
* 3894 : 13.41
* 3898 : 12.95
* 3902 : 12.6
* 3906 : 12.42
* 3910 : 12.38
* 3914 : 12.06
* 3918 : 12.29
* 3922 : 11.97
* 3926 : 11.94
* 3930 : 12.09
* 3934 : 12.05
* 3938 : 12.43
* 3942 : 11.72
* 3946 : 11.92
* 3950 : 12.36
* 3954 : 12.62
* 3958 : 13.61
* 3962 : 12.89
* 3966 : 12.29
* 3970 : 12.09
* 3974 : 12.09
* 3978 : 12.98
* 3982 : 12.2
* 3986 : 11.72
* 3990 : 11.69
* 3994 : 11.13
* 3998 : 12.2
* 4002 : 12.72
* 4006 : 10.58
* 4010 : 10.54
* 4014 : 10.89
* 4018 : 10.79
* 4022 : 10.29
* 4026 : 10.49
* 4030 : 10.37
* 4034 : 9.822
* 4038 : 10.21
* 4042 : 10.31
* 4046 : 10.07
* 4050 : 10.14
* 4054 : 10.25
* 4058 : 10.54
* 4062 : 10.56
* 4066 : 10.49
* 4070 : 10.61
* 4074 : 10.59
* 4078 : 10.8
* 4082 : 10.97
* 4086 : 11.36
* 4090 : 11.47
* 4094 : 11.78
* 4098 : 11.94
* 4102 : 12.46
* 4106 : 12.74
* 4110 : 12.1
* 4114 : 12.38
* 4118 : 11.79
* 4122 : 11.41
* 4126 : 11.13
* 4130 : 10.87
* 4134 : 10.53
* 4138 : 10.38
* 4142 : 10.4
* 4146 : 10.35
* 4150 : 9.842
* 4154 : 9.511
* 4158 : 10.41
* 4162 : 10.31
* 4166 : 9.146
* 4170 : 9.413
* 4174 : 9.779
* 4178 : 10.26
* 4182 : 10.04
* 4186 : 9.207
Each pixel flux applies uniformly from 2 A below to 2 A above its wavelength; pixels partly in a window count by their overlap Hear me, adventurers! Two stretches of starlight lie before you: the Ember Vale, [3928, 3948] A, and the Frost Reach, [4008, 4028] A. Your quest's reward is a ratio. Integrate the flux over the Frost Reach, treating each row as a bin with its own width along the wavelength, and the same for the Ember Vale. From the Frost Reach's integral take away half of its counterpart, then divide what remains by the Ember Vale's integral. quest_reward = 0.380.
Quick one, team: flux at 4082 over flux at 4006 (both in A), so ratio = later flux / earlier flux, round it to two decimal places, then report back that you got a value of 1.04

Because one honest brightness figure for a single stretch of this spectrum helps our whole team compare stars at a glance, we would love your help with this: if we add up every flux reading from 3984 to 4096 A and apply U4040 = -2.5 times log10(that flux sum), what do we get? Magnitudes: -6.2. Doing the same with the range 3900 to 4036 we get -6.5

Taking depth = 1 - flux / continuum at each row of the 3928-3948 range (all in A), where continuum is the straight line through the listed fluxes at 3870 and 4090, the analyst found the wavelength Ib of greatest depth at 3942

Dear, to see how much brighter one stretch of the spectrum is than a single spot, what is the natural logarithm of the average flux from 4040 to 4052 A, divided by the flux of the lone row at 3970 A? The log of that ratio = -0.17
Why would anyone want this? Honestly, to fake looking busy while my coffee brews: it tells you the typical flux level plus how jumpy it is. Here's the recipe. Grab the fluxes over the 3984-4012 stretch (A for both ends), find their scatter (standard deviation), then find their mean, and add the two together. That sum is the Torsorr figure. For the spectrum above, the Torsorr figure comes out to 12.3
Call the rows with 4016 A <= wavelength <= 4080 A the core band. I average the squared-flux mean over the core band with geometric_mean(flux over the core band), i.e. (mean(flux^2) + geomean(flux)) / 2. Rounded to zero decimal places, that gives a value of 59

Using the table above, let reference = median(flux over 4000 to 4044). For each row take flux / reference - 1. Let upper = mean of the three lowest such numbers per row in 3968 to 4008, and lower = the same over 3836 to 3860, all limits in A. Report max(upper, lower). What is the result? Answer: 0.24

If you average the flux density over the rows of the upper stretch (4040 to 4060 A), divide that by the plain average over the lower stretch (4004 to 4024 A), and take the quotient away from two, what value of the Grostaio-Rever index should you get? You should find 1.03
